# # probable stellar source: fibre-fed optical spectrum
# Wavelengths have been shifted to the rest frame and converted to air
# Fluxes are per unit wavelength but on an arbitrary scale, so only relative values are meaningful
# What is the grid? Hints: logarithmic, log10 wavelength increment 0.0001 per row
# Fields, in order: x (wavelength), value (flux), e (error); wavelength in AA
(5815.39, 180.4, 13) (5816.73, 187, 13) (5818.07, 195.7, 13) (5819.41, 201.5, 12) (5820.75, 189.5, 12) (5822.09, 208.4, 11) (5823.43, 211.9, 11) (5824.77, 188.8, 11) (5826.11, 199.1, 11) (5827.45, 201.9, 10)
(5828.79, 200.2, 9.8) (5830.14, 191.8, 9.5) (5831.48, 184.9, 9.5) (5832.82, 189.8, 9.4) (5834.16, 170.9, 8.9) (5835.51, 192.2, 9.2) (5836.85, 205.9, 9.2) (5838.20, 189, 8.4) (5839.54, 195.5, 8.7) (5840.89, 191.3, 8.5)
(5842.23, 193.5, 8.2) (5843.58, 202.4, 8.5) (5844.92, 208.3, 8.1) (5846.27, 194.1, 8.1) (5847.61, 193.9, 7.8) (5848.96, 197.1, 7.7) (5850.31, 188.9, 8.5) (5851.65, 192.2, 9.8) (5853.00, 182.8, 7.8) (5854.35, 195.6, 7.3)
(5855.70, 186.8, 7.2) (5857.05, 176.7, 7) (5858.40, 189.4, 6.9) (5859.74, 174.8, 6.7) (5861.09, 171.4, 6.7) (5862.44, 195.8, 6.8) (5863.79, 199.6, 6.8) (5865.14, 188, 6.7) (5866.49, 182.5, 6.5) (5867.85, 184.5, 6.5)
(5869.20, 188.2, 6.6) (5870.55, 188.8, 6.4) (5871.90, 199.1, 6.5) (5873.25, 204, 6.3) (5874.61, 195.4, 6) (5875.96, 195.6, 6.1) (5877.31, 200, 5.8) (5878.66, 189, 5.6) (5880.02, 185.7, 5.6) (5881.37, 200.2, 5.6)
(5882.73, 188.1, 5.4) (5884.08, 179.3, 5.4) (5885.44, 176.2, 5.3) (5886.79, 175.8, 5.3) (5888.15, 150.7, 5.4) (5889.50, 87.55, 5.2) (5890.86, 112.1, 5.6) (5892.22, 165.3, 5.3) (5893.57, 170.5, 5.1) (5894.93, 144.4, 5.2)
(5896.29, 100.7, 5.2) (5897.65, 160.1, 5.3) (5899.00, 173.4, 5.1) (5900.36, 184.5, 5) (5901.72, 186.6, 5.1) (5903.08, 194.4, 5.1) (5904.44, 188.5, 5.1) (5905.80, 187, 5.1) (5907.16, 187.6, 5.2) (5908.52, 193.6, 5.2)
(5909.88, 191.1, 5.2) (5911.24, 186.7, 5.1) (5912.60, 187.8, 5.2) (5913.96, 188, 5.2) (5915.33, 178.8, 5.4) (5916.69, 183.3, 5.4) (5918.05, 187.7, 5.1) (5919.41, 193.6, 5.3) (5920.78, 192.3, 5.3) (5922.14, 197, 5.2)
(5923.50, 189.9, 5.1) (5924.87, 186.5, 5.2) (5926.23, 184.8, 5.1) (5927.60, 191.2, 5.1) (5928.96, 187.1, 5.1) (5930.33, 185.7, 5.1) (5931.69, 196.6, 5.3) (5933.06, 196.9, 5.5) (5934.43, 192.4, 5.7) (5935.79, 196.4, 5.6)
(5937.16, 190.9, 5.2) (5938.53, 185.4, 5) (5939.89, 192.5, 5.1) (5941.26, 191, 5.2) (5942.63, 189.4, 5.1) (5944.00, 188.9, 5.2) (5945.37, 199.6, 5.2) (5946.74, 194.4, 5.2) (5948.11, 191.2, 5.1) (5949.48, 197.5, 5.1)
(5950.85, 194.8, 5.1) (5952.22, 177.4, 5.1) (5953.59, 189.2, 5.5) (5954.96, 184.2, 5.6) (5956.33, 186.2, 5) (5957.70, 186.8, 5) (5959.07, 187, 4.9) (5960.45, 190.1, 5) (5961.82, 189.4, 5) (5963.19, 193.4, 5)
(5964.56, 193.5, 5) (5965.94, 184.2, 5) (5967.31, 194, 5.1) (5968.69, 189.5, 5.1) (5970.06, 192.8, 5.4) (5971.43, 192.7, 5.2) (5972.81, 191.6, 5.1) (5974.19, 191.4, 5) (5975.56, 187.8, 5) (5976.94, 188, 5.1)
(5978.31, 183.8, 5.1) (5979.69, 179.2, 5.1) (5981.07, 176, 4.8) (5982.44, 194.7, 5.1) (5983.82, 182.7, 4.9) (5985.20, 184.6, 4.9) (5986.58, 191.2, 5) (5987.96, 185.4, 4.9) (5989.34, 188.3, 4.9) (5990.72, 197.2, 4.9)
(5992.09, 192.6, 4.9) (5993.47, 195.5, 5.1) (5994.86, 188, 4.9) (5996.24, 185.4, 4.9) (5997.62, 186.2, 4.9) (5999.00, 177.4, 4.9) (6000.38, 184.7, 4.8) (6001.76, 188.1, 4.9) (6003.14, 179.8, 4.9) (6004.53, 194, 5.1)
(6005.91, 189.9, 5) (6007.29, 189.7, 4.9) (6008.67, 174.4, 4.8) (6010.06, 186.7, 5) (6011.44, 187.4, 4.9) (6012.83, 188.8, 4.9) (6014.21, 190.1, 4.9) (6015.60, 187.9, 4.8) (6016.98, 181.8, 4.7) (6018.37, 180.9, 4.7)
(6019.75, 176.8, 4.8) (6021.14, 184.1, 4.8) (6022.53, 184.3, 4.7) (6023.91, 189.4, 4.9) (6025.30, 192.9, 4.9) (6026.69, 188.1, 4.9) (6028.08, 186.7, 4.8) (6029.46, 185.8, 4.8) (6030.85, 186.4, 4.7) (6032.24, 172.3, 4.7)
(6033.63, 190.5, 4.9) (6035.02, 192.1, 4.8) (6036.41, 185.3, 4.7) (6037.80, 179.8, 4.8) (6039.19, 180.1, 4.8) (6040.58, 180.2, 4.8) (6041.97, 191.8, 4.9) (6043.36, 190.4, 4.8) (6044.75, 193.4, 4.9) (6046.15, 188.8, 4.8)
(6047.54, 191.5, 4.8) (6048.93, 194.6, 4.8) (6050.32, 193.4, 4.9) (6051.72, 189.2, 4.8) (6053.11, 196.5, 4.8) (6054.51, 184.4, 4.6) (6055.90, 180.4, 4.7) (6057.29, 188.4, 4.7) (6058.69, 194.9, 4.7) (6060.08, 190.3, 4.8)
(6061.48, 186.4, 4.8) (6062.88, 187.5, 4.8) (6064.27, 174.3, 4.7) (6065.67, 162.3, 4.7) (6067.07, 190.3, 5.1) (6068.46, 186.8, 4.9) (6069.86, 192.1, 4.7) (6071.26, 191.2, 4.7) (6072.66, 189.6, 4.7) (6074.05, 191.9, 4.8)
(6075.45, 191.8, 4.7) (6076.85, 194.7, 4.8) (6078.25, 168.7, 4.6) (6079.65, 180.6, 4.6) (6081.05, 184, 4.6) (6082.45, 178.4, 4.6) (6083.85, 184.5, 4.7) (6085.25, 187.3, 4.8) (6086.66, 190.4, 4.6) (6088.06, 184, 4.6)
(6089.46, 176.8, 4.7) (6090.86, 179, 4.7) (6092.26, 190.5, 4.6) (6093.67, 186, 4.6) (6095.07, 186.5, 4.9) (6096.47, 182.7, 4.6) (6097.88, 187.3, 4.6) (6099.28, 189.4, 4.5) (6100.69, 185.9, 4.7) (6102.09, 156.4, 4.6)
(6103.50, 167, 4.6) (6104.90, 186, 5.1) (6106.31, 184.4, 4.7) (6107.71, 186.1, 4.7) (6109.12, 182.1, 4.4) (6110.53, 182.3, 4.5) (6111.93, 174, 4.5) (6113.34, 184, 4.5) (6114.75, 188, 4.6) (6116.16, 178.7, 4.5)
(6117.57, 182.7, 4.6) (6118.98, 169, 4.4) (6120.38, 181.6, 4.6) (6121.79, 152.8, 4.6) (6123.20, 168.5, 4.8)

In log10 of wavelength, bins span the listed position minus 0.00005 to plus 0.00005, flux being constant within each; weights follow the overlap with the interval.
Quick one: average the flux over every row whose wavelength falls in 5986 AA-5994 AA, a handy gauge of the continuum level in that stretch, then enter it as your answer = 192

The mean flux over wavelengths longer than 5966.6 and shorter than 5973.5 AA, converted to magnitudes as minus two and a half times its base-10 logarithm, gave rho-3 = -5.709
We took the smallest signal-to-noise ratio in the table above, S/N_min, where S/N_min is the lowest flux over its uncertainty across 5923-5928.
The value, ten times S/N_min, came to 359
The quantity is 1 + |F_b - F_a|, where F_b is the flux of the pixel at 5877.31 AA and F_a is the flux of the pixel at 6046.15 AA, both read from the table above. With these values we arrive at 12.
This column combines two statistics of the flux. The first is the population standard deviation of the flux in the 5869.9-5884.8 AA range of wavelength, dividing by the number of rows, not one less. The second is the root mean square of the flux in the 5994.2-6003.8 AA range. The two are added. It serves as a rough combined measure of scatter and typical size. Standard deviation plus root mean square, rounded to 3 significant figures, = 191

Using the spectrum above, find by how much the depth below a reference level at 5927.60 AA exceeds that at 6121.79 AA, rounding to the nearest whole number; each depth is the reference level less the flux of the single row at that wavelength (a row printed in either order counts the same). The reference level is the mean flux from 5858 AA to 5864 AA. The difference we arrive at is -38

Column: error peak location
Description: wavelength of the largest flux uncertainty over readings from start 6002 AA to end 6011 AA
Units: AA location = 6004.53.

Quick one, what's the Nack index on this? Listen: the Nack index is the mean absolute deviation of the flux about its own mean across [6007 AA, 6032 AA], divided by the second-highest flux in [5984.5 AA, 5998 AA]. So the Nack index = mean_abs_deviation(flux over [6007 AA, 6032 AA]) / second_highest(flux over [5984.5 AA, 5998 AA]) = 0.018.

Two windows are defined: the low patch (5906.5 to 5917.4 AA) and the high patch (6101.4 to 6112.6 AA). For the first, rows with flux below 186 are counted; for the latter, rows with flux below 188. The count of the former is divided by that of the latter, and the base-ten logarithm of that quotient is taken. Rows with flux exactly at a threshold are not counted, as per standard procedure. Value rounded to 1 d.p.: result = -0.6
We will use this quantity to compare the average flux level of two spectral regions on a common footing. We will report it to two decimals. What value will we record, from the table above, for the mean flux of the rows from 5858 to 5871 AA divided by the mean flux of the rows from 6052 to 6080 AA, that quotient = 1.00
